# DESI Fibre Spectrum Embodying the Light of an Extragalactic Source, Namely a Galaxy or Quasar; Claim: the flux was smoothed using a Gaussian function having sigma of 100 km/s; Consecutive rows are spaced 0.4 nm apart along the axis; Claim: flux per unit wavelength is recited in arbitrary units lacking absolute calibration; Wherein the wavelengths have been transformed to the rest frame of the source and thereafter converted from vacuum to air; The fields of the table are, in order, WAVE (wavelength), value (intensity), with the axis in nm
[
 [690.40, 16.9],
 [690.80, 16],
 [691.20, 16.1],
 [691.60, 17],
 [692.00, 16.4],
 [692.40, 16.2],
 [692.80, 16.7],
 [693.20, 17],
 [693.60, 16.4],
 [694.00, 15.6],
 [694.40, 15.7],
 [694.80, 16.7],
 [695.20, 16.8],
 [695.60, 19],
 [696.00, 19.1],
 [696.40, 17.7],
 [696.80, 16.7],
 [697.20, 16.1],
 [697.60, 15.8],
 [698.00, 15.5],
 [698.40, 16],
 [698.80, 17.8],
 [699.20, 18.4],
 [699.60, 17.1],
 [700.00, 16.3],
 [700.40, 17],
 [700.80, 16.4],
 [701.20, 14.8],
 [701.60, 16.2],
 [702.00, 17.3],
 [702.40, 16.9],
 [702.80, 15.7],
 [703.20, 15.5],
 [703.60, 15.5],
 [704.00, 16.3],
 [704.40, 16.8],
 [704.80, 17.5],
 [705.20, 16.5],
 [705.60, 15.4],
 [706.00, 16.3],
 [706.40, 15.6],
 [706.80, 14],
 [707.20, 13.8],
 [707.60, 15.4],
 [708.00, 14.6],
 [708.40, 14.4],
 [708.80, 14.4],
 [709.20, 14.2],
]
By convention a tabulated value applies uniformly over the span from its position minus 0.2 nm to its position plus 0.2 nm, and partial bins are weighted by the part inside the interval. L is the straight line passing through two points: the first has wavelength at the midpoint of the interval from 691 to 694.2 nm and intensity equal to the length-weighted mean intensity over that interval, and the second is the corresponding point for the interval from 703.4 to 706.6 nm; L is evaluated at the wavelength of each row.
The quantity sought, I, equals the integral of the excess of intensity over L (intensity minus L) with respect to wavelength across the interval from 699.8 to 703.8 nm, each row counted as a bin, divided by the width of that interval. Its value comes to -0.13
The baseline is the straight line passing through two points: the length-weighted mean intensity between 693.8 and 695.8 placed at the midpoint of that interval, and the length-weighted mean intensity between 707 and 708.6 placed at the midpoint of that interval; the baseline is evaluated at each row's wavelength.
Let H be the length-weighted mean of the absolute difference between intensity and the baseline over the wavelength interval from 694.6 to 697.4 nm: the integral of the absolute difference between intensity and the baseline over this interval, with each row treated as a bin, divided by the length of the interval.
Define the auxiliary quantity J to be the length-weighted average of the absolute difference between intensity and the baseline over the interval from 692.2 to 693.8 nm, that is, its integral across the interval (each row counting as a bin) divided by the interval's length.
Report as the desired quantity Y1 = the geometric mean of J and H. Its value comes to 0.7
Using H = 0.98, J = 0.49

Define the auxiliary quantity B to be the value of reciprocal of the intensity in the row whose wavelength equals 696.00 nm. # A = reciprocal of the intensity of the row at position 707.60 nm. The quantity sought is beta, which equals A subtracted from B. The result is -0.013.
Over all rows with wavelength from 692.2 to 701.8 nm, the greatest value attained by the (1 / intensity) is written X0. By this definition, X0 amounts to 0.068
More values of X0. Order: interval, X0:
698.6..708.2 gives 0.072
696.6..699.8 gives 0.065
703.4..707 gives 0.071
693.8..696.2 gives 0.064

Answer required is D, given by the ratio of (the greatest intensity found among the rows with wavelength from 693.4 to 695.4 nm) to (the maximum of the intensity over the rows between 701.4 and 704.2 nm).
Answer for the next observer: 0.97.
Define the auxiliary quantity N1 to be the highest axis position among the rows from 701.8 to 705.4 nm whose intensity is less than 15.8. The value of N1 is 703.60 nm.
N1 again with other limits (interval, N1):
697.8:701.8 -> 701.20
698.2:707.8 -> 707.60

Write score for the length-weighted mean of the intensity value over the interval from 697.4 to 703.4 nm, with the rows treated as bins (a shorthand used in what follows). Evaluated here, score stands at 16.4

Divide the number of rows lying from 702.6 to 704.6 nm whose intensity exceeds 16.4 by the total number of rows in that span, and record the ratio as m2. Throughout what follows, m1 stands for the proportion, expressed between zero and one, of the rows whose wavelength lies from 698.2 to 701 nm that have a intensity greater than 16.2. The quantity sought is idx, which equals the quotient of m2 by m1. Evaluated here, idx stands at 0.23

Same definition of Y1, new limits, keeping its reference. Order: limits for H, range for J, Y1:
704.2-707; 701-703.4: 1.1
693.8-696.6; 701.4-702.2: 1.2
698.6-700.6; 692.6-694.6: 1.0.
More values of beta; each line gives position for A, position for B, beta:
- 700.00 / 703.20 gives 0.003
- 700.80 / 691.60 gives -0.002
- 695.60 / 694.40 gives 0.011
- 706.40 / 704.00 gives -0.003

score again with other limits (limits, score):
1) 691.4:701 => 16.8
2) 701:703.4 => 16.1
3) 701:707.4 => 15.9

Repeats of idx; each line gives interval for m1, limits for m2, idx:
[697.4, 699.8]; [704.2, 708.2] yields 0.60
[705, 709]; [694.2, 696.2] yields 4.00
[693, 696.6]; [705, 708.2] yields 0.16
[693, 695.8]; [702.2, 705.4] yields 0.70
